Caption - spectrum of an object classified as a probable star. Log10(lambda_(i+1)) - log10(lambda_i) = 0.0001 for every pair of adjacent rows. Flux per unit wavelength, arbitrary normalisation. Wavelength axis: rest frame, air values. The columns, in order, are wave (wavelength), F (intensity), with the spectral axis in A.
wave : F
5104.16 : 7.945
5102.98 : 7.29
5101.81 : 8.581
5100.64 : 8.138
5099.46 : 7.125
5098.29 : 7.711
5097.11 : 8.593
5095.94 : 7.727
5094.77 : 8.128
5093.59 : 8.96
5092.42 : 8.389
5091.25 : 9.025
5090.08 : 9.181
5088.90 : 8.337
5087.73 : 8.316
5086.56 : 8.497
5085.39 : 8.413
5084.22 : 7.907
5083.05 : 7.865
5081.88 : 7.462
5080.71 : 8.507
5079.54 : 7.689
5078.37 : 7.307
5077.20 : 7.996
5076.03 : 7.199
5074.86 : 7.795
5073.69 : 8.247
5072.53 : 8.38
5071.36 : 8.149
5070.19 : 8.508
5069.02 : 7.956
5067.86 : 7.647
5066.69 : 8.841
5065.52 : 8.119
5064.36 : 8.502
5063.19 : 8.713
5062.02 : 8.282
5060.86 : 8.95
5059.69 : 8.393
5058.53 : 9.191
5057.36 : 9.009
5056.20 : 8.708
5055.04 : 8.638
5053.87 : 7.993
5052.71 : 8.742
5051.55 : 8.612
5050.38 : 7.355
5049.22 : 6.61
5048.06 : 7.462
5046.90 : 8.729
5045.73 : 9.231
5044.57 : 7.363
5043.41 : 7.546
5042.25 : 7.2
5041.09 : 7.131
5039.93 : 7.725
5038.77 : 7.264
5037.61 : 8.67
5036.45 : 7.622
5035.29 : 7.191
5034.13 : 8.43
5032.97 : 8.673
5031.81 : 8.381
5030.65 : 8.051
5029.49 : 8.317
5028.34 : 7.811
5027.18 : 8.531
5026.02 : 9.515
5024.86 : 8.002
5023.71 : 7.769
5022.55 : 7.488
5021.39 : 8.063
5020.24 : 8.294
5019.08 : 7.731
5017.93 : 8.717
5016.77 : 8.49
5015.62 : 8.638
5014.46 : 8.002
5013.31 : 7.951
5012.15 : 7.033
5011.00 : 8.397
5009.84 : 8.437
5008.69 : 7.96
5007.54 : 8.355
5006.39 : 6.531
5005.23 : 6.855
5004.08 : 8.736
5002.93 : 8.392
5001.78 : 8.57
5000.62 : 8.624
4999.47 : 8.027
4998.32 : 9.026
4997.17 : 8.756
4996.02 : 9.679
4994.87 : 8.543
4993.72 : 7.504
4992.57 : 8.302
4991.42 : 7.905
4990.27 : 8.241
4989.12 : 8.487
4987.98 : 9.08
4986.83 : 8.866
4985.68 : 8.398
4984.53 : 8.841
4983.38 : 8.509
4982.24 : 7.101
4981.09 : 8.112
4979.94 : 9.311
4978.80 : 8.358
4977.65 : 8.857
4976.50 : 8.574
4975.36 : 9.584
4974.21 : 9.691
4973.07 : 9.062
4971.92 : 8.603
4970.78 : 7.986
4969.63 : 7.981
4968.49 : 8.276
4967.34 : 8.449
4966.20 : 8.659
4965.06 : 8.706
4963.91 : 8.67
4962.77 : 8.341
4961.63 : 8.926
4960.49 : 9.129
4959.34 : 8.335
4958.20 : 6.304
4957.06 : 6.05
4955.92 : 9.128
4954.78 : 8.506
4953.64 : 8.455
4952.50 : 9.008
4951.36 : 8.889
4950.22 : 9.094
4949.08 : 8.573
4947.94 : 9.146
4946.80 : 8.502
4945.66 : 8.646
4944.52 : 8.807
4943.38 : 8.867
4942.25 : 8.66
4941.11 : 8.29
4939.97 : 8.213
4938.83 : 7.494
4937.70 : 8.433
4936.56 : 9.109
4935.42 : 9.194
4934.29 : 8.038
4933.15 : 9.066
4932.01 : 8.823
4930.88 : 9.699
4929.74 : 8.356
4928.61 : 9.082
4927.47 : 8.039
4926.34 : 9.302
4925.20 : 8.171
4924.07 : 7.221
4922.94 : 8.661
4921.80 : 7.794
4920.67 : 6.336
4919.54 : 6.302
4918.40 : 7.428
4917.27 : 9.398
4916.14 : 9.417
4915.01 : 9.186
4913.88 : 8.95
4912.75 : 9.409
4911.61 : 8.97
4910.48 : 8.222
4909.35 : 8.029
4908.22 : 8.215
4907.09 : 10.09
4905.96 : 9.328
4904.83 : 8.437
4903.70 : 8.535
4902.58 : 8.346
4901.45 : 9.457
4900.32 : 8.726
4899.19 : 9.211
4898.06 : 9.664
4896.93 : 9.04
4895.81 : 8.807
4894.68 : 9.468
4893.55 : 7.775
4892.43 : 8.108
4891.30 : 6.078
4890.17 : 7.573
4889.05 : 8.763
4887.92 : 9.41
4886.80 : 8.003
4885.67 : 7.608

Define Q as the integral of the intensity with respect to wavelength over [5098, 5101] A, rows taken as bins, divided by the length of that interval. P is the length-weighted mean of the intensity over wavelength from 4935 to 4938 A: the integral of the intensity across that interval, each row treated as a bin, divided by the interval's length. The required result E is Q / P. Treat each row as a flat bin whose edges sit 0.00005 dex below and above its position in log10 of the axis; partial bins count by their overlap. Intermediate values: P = 8.92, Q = 7.6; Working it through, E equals 0.85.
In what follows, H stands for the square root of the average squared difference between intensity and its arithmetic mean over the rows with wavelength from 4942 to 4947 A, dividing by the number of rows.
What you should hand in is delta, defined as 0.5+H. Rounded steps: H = 0.13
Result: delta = 0.6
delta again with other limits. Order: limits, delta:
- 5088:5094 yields 0.8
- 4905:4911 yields 1.3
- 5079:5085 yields 0.8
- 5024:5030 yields 1.1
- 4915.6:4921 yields 1.9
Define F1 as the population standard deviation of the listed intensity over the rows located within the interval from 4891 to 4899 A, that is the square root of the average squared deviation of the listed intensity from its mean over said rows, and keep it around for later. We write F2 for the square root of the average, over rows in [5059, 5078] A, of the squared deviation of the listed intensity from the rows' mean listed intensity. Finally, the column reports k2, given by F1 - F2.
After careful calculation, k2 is 0.71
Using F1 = 1.1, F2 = 0.4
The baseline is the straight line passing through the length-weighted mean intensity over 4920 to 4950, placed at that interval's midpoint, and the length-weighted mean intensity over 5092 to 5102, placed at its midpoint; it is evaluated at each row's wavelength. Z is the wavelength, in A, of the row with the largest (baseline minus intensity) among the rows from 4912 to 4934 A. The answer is 4919.54 A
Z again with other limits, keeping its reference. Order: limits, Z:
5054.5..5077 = 5076.03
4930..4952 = 4938.83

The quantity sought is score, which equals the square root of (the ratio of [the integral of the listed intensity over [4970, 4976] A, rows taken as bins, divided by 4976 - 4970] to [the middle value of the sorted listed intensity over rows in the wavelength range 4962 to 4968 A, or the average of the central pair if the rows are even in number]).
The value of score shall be 1.017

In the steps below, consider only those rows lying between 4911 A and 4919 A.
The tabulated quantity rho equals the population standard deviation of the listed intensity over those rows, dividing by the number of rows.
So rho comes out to 0.65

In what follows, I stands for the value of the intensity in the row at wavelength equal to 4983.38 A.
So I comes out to 8.509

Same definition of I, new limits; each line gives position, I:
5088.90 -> 8.337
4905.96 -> 9.328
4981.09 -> 8.112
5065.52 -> 8.119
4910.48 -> 8.222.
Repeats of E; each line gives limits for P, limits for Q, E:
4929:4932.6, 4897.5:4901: 1.03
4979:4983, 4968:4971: 0.98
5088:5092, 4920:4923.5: 0.86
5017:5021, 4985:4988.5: 1.06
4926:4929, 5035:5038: 0.90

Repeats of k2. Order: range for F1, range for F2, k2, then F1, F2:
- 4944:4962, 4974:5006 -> 0.24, 0.9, 0.7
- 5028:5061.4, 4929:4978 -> 0.01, 0.7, 0.7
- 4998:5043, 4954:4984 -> -0.21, 0.6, 0.8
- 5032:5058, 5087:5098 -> 0.30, 0.7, 0.4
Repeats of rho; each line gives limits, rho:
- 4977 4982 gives 0.46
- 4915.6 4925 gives 1.16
